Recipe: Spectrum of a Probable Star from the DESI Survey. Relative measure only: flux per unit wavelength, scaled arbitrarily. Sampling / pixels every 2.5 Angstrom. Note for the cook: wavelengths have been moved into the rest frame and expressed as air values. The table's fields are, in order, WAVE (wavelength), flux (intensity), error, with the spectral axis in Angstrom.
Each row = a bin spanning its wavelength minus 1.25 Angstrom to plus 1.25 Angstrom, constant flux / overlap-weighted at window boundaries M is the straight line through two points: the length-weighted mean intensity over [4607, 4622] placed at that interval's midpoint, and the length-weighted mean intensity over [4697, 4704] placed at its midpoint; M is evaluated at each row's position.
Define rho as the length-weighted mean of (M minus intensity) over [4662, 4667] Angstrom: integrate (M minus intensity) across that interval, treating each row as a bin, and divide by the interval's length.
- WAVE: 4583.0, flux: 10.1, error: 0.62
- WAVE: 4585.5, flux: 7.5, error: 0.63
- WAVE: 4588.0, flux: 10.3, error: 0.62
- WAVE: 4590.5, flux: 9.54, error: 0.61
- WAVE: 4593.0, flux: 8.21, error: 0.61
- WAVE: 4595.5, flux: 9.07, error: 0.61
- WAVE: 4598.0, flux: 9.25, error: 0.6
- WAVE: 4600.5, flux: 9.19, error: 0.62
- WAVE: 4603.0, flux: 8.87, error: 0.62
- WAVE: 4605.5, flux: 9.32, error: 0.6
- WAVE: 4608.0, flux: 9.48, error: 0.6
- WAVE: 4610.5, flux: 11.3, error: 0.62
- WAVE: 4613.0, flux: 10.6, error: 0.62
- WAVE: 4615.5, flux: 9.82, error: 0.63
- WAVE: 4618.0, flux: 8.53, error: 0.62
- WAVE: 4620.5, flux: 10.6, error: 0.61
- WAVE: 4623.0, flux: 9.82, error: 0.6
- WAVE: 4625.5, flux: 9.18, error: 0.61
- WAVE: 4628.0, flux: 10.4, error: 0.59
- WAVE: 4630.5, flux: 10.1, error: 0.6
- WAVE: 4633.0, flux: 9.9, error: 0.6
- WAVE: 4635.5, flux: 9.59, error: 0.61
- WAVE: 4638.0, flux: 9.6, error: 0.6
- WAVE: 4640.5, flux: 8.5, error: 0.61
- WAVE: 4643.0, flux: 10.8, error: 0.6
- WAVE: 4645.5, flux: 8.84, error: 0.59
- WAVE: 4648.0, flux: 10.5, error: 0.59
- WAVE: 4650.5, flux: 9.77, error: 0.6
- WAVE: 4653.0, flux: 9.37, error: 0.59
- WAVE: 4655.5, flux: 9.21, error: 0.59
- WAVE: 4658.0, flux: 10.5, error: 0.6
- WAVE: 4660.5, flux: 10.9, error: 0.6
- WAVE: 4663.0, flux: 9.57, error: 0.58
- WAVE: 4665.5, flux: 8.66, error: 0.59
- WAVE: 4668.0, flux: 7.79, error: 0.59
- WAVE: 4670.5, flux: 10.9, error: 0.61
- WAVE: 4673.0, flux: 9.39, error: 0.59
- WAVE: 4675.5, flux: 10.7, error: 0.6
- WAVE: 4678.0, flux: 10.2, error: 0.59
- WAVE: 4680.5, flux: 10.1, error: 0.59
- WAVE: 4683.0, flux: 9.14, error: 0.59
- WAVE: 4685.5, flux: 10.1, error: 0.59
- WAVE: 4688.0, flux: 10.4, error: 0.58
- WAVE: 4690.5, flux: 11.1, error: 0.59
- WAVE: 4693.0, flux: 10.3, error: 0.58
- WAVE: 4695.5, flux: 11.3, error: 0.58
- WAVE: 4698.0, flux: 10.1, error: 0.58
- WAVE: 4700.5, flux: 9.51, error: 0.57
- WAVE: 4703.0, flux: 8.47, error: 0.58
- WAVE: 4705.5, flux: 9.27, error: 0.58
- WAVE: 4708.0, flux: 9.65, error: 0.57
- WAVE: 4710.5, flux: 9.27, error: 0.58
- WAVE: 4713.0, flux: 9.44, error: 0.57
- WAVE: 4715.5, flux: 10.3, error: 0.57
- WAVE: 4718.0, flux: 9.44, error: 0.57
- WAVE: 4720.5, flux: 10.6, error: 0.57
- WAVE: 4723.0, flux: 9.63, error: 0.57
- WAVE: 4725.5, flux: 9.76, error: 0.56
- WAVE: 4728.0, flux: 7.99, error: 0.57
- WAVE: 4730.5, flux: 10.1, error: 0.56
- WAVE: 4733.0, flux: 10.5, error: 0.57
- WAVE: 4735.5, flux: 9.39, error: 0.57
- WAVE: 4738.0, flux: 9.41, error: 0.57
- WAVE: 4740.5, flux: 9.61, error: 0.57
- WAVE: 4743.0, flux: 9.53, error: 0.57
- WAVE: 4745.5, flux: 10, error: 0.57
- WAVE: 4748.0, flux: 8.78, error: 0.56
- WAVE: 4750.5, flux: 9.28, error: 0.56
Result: 0.6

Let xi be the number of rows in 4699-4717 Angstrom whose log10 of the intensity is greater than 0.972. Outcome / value 4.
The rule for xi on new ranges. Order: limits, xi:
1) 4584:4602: 2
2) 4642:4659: 4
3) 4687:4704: 6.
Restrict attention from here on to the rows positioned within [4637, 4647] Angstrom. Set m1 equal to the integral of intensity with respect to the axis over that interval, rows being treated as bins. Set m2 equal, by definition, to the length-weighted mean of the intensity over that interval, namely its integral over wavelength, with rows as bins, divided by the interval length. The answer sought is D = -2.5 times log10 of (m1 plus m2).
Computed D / -5.04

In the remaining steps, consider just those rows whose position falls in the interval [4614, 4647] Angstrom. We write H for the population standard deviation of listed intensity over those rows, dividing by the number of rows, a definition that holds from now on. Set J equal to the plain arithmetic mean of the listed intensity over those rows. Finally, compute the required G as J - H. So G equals 8.96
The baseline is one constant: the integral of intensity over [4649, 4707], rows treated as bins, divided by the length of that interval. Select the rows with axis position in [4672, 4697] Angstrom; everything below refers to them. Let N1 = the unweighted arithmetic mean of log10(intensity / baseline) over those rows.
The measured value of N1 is 0.017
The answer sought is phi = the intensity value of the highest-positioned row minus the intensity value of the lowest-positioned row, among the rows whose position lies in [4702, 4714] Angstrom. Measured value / 1.0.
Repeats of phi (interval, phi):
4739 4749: -0.8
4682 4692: 2.0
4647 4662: 0.4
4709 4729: -1.3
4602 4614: 1.7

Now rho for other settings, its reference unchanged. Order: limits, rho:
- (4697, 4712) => 0.0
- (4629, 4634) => -0.1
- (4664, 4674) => 0.4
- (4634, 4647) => 0.4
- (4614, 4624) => 0.3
